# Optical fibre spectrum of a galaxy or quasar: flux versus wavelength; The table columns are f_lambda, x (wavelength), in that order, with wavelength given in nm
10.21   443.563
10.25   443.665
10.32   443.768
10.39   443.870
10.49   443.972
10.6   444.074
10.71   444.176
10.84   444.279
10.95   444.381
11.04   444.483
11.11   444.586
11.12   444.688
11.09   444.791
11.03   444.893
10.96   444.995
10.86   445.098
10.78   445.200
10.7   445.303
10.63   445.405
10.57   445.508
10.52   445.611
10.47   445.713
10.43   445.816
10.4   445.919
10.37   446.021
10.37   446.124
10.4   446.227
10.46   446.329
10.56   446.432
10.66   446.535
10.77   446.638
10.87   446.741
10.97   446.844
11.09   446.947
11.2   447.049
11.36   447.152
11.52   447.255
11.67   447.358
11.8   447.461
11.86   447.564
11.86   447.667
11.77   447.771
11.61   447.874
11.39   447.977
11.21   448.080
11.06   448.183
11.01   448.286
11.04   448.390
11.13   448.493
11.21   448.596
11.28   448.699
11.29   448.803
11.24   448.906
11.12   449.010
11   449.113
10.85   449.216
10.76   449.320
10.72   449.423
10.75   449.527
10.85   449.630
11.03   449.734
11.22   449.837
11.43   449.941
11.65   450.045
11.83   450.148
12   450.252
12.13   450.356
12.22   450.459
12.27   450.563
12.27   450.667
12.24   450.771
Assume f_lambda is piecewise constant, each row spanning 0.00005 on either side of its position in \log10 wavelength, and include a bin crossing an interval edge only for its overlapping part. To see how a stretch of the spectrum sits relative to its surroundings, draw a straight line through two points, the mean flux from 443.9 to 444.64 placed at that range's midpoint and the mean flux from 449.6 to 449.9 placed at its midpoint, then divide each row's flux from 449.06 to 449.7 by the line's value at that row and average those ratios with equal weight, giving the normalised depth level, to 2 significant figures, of 0.98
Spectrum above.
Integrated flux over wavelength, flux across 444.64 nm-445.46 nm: 8.9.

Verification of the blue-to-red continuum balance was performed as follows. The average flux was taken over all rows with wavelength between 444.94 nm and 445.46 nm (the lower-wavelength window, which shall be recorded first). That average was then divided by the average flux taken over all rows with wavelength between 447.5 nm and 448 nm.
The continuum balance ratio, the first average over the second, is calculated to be 0.92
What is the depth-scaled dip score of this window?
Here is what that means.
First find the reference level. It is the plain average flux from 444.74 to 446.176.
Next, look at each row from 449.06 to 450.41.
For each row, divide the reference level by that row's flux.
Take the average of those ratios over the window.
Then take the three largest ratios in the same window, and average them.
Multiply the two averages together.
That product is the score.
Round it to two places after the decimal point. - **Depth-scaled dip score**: 0.94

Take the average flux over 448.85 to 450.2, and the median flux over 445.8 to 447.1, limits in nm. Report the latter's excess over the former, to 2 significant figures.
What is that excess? -0.55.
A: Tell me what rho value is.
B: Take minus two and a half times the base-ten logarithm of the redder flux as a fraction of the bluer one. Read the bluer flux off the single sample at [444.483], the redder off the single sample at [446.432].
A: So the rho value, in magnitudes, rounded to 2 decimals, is 0.05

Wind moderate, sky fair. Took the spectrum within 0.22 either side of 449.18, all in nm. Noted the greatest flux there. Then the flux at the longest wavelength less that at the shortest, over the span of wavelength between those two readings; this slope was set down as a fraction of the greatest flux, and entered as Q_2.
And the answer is -0.10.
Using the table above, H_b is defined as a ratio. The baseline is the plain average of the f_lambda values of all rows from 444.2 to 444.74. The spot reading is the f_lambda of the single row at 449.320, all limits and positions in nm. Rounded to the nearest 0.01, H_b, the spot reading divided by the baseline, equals 0.98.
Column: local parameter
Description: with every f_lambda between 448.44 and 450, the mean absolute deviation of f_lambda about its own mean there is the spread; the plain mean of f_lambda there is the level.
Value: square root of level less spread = 3.30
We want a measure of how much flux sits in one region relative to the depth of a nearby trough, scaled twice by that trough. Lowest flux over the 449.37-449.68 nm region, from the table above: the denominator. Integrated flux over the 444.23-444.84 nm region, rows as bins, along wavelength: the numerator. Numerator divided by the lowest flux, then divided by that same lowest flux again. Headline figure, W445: 0.059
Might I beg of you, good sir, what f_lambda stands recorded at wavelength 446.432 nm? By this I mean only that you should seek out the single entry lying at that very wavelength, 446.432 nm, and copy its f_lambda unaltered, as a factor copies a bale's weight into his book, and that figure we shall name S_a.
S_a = 10.56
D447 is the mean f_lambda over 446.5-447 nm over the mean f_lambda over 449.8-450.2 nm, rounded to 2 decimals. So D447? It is 0.94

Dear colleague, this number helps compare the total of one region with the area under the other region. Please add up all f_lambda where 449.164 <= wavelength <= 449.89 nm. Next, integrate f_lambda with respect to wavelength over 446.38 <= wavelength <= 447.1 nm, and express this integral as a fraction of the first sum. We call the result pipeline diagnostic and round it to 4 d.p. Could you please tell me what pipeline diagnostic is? 0.1028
